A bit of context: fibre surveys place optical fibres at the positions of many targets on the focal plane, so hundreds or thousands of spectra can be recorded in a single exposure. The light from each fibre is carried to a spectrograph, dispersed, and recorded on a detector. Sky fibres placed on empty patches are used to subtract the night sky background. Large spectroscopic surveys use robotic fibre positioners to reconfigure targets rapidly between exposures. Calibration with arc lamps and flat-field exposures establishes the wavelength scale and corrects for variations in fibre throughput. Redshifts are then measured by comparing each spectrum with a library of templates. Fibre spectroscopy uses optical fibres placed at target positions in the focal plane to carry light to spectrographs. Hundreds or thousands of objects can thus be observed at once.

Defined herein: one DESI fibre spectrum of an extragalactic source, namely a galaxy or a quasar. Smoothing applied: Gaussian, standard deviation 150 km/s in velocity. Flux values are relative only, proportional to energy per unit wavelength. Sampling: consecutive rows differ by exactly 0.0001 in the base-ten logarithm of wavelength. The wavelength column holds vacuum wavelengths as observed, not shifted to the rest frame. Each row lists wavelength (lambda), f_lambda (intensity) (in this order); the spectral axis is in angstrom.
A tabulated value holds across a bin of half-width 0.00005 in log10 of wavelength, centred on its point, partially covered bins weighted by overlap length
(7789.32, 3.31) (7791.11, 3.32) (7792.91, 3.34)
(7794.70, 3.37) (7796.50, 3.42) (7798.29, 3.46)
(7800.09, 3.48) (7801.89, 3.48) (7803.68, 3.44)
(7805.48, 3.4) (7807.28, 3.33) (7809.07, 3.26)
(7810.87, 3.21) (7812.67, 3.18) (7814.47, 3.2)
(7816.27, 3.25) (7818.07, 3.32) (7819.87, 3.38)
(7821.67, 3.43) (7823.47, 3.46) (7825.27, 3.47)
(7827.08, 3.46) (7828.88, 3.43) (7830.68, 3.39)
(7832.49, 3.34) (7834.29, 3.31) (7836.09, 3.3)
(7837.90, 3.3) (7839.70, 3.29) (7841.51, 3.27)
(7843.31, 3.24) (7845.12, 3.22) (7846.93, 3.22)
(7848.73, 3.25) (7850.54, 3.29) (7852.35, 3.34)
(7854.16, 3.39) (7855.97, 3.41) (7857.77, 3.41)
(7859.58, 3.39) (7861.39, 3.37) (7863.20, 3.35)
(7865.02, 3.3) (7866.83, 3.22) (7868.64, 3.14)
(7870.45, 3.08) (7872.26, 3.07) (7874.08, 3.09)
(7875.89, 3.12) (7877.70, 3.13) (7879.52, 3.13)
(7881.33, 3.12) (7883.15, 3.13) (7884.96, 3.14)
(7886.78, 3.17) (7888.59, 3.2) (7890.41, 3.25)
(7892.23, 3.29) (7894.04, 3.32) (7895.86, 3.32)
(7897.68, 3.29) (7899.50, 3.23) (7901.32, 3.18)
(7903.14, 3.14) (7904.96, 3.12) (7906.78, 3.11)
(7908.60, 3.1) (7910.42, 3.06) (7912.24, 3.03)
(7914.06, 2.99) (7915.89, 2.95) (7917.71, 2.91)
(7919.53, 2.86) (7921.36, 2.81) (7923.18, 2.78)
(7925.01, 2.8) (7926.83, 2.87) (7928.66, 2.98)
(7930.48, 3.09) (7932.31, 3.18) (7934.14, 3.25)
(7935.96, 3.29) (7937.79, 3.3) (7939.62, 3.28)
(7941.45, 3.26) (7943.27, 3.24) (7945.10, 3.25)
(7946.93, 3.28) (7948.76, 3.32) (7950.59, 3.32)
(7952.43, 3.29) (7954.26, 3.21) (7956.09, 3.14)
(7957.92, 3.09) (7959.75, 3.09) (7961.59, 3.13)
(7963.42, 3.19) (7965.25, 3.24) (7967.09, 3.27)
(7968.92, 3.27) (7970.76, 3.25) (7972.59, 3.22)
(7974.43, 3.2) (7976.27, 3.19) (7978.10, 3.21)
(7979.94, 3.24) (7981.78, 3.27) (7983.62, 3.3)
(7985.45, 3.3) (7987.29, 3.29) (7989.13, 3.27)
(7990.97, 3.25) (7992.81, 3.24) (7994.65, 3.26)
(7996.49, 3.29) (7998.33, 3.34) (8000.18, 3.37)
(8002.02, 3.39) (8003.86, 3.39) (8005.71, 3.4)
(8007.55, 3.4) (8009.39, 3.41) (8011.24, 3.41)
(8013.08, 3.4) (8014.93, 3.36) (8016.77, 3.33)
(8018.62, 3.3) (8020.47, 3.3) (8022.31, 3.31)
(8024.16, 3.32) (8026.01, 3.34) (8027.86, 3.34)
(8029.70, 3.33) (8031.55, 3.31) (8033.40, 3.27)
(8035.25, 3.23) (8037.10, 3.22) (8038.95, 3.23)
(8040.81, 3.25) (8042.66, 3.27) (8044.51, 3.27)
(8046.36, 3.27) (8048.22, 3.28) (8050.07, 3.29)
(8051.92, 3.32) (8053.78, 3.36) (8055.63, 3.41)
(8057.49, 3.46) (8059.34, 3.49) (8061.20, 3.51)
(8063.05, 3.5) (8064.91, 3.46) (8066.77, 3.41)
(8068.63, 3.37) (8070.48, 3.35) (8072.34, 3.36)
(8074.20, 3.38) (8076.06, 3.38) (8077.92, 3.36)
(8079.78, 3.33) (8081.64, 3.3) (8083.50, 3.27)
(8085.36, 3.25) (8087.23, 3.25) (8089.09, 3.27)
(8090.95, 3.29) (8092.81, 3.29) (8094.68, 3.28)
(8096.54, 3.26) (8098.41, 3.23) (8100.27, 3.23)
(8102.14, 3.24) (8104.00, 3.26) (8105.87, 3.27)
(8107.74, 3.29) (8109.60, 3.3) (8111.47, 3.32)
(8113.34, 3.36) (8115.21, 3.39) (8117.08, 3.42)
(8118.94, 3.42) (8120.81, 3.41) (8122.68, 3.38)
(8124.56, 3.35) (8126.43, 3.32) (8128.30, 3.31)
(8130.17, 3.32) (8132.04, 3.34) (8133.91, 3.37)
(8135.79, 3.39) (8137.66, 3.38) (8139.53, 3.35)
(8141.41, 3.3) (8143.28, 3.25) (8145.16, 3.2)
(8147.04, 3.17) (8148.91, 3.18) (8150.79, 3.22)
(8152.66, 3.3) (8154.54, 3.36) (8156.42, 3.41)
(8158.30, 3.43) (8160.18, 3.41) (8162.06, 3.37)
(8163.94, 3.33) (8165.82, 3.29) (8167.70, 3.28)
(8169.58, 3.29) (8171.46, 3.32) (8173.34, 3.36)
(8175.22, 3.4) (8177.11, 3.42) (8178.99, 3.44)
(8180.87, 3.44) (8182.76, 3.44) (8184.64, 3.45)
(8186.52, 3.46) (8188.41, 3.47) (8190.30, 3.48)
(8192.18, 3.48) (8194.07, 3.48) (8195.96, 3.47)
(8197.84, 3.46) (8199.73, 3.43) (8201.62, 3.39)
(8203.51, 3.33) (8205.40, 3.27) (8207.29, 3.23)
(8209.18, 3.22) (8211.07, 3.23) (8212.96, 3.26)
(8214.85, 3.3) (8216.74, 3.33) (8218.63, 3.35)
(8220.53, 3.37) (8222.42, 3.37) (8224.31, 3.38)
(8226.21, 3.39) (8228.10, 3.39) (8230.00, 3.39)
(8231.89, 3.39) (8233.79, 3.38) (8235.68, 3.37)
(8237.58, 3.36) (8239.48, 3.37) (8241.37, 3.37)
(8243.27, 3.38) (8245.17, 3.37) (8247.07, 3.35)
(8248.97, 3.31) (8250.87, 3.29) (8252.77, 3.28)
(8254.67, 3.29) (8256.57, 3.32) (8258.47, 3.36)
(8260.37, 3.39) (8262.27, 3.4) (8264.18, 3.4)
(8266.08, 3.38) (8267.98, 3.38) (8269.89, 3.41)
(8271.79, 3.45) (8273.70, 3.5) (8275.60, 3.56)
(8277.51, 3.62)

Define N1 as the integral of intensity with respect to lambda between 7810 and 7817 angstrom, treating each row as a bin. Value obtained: 22.5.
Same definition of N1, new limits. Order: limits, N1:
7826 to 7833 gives 23.8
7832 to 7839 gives 23.2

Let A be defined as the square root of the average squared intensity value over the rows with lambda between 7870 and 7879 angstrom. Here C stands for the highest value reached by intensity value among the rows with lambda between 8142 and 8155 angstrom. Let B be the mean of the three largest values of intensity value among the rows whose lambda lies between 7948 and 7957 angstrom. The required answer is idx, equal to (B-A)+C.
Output 3.57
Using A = 3.10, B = 3.31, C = 3.36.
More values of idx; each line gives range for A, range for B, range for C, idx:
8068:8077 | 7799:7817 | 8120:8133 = 3.51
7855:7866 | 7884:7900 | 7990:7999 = 3.28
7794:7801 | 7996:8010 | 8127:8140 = 3.36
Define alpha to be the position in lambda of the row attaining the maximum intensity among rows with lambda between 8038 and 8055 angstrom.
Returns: 8053.78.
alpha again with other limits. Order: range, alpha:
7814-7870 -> 7825.27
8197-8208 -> 8197.84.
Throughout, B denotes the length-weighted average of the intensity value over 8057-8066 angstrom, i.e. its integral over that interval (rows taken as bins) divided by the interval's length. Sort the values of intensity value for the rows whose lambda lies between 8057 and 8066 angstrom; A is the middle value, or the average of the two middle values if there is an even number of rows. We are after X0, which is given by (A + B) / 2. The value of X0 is 3.49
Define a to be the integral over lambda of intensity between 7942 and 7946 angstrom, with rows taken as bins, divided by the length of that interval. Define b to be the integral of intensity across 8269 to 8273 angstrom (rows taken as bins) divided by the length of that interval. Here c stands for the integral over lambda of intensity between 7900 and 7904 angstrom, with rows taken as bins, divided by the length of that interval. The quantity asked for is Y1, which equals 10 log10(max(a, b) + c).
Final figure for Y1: 8.20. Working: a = 3.25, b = 3.43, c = 3.17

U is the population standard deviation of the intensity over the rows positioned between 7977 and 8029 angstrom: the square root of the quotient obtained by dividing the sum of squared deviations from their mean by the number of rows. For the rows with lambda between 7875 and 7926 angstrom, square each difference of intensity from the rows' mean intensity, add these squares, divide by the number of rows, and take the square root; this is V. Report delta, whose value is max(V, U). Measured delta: 0.15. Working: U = 0.06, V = 0.152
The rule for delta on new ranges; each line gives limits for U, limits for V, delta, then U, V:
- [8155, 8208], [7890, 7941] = 0.17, 0.07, 0.172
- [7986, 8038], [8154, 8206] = 0.07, 0.06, 0.066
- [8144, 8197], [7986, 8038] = 0.10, 0.10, 0.057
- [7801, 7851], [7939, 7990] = 0.09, 0.09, 0.062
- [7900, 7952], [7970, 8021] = 0.17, 0.17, 0.069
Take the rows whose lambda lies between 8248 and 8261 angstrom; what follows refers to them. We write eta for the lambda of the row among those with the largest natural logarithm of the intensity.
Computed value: 8260.37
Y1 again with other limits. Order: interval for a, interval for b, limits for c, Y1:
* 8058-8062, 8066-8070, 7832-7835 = 8.34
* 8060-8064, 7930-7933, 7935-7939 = 8.32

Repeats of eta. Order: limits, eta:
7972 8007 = 8005.71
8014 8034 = 8014.93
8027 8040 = 8027.86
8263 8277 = 8275.60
